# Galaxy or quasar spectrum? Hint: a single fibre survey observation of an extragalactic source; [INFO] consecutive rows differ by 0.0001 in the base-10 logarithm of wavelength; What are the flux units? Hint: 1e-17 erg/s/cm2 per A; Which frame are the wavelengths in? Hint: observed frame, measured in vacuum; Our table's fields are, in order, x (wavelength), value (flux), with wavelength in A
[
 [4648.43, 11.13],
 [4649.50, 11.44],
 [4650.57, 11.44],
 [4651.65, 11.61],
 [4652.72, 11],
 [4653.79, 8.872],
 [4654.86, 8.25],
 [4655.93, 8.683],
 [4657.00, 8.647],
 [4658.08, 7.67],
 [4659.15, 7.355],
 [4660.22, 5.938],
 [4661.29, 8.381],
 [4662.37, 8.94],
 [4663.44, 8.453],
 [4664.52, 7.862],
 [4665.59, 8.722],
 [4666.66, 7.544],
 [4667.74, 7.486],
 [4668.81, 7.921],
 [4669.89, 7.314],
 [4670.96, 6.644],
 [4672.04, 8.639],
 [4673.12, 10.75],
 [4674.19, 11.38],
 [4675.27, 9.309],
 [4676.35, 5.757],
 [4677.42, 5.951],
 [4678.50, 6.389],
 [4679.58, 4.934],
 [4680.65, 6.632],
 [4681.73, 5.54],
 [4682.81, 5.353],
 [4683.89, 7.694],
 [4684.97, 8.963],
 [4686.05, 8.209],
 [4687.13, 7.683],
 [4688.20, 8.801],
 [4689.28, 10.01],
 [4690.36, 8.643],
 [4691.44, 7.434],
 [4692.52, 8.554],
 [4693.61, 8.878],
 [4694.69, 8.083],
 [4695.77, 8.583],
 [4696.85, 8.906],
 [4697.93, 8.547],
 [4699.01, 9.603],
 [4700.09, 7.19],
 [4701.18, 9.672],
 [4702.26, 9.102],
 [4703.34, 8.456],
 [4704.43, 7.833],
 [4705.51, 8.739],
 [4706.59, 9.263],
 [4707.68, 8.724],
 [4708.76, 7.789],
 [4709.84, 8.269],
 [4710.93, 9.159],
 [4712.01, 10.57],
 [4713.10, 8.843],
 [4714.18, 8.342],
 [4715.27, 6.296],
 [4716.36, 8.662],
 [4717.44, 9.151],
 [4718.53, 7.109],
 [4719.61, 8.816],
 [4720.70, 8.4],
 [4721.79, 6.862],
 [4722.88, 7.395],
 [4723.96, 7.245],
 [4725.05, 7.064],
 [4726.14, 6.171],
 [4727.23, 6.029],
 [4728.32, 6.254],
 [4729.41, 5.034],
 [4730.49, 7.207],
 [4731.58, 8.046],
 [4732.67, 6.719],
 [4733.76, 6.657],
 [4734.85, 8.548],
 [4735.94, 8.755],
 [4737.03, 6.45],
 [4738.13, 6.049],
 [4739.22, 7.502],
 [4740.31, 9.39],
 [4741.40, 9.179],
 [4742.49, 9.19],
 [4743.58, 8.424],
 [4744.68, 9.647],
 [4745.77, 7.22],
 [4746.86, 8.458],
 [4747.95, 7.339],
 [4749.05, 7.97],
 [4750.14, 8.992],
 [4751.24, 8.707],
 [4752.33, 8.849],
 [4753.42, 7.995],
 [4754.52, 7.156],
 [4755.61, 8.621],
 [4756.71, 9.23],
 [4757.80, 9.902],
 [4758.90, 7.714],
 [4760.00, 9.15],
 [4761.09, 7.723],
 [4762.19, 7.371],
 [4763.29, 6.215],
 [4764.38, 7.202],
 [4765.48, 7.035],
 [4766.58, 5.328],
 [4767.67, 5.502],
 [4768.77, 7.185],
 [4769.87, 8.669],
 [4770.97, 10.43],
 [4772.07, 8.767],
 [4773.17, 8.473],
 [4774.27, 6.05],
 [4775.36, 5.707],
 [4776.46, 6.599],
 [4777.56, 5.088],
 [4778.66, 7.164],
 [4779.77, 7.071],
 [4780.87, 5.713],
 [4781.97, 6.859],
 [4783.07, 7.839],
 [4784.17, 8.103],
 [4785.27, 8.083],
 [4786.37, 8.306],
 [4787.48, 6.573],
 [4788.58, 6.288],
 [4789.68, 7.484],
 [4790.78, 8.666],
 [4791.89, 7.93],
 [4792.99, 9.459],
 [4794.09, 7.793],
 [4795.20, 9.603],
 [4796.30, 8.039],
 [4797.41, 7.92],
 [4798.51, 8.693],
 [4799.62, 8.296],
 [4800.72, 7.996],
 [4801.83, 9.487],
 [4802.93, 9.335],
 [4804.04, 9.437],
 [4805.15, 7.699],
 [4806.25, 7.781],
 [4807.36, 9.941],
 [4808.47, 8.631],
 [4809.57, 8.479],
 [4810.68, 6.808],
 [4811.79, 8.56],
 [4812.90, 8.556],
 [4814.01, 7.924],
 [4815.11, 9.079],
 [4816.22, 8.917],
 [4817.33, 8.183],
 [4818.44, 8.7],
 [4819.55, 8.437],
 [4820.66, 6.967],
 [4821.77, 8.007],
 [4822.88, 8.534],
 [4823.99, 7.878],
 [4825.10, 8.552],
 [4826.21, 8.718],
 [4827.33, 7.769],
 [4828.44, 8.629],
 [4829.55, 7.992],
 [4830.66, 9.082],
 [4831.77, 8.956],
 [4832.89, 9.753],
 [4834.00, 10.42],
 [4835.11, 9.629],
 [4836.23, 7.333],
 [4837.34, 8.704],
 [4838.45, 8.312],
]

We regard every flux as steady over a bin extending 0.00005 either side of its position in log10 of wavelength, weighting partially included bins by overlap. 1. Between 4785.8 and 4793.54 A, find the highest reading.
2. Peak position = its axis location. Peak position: 4792.99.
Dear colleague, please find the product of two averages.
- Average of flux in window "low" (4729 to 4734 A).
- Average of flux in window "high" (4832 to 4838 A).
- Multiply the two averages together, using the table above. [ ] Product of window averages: 62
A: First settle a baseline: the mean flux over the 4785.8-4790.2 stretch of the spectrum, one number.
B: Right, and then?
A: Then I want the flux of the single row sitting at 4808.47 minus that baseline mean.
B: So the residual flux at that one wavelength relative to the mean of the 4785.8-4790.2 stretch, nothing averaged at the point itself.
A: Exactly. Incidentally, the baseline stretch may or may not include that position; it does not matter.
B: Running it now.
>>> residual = 1.5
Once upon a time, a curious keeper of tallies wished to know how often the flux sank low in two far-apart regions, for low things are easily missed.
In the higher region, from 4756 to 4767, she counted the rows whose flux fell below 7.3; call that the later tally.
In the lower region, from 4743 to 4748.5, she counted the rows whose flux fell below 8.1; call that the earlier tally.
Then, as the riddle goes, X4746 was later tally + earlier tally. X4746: 6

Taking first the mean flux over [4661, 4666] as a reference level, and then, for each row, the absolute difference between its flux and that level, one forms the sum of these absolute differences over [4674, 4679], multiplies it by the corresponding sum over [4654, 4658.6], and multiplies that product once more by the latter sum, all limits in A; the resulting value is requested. 22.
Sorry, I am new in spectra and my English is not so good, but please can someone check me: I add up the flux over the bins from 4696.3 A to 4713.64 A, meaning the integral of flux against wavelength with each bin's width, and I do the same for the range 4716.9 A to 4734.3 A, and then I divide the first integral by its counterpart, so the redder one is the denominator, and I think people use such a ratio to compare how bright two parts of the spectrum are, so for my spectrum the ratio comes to 1.23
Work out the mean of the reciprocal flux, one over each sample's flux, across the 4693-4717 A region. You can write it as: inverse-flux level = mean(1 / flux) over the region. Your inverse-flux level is 0.117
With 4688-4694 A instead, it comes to 0.116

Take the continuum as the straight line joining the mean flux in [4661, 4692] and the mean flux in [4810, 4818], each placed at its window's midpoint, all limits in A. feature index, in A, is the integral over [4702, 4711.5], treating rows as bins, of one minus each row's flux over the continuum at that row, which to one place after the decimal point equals -0.8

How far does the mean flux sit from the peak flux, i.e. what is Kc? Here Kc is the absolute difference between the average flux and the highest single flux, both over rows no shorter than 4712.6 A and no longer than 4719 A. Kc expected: 1.08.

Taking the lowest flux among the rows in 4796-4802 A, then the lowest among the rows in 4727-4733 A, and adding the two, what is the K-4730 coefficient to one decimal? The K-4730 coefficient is 13.0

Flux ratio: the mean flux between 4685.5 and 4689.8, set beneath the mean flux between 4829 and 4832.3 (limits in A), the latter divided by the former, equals 1.00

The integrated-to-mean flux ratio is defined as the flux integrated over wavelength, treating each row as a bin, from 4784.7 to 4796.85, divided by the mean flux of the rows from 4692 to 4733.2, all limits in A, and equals 12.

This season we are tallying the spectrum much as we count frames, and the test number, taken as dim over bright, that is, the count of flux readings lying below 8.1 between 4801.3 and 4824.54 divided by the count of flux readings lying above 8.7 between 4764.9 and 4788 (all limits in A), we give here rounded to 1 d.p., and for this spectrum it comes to 3.5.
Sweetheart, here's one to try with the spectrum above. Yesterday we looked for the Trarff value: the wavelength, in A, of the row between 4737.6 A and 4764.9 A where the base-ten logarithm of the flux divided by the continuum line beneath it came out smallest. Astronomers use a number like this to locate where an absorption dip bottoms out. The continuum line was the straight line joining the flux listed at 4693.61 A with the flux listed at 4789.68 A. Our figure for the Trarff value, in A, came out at 4738.13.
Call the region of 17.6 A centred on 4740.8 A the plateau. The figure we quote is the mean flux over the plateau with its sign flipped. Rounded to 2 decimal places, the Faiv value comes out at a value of -7.97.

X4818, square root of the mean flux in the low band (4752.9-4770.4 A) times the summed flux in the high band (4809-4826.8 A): 31.8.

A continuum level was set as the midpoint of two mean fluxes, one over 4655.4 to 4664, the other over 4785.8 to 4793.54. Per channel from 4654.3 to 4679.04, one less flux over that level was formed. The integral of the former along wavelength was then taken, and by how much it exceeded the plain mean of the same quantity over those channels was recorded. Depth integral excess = -0.3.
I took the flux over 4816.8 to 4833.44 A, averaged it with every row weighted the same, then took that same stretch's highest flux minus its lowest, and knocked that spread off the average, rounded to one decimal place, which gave 5.6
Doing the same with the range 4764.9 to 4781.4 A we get 1.6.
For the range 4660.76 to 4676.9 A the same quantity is 2.7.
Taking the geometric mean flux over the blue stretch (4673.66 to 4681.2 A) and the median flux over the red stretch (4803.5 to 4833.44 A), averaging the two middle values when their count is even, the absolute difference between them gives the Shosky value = 1.6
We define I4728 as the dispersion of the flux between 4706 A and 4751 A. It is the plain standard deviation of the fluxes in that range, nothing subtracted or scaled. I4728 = 1.2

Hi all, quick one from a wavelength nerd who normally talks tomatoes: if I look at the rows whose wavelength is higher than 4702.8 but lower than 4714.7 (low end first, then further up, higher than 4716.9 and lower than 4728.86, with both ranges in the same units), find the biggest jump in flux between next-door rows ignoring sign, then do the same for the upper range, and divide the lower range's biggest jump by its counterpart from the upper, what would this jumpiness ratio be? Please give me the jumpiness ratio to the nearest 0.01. 0.85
